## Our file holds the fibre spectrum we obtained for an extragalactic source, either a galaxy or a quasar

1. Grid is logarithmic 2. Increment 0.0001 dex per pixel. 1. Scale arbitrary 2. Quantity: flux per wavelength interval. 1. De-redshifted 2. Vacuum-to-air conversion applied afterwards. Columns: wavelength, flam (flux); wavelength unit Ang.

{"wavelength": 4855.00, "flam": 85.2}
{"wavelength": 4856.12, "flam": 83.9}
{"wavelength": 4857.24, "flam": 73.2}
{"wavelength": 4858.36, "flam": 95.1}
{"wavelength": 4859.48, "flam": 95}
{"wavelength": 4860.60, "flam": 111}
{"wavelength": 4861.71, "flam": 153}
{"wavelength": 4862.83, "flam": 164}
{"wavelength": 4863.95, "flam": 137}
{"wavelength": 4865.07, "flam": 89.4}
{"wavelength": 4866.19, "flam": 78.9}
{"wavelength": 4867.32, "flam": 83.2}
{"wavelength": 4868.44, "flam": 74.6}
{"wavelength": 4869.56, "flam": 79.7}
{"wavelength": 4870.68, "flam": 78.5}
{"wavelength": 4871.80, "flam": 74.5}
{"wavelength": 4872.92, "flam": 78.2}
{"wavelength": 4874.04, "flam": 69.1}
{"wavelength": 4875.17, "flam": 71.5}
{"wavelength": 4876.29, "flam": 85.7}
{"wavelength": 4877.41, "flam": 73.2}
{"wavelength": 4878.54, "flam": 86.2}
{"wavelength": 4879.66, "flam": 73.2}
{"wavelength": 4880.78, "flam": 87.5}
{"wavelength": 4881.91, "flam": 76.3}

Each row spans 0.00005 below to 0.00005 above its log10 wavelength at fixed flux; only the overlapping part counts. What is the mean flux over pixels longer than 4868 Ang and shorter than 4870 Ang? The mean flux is 77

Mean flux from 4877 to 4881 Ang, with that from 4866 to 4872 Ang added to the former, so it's 158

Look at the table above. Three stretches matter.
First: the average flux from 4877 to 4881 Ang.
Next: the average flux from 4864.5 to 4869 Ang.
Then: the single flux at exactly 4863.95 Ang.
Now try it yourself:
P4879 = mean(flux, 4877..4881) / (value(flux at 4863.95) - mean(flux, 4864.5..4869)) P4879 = 1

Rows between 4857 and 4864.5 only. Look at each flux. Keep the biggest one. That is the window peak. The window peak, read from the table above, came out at 164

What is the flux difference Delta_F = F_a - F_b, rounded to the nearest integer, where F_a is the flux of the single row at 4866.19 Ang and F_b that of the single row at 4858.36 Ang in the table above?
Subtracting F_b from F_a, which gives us -16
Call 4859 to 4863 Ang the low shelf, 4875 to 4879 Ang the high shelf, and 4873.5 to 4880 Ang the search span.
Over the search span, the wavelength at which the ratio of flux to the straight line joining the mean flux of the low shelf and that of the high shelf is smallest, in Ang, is 4874.04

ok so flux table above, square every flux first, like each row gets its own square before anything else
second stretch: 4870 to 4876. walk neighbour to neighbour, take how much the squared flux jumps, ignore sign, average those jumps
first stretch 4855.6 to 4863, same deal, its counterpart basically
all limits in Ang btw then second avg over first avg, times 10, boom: 1.8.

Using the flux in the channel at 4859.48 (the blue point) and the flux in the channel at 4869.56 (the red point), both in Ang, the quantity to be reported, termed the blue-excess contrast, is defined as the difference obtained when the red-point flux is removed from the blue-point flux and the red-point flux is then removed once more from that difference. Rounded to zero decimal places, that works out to -64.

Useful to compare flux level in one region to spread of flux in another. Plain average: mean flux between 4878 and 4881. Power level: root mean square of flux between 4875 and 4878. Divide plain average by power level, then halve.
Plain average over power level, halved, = 0.53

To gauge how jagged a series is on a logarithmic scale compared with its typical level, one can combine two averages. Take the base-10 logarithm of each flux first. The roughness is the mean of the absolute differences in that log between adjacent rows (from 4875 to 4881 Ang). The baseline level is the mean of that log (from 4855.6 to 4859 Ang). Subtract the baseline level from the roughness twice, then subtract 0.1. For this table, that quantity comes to -3.87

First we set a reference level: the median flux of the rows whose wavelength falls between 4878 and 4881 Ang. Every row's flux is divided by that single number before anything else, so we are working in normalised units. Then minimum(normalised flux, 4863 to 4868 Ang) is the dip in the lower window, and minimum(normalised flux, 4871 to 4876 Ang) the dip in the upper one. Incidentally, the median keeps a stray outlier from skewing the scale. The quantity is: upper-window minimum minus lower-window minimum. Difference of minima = -0.11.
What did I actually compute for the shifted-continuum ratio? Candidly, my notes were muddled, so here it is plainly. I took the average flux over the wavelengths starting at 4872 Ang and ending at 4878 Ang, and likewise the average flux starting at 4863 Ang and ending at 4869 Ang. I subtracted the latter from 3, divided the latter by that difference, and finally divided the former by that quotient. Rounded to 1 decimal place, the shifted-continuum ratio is -73.1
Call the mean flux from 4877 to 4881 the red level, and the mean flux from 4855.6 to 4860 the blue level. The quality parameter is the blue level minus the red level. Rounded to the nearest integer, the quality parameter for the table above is 7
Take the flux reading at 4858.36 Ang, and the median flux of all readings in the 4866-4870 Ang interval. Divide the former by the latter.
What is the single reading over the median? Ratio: 1.20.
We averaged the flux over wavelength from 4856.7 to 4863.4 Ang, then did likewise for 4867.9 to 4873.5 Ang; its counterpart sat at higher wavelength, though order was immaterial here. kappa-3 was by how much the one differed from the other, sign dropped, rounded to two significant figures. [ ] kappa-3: 38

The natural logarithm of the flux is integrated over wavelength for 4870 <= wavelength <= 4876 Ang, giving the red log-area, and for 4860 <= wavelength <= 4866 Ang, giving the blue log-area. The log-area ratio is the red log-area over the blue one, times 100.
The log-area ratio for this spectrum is 89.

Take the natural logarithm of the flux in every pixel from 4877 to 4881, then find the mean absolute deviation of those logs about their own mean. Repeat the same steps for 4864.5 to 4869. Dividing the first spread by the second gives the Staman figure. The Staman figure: 1.5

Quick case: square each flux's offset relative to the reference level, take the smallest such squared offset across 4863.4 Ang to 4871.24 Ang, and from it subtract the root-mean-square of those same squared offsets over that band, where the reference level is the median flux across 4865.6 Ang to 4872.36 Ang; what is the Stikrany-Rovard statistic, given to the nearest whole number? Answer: -1285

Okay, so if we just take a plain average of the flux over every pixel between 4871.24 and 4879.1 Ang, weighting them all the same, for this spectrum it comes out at 77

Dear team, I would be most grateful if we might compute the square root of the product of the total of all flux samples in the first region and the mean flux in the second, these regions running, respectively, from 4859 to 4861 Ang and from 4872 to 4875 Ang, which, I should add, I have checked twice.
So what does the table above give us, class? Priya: 123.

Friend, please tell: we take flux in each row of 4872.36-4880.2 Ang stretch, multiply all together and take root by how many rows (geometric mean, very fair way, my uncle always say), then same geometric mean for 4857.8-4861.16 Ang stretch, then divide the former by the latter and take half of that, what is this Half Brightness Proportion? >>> 0.38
